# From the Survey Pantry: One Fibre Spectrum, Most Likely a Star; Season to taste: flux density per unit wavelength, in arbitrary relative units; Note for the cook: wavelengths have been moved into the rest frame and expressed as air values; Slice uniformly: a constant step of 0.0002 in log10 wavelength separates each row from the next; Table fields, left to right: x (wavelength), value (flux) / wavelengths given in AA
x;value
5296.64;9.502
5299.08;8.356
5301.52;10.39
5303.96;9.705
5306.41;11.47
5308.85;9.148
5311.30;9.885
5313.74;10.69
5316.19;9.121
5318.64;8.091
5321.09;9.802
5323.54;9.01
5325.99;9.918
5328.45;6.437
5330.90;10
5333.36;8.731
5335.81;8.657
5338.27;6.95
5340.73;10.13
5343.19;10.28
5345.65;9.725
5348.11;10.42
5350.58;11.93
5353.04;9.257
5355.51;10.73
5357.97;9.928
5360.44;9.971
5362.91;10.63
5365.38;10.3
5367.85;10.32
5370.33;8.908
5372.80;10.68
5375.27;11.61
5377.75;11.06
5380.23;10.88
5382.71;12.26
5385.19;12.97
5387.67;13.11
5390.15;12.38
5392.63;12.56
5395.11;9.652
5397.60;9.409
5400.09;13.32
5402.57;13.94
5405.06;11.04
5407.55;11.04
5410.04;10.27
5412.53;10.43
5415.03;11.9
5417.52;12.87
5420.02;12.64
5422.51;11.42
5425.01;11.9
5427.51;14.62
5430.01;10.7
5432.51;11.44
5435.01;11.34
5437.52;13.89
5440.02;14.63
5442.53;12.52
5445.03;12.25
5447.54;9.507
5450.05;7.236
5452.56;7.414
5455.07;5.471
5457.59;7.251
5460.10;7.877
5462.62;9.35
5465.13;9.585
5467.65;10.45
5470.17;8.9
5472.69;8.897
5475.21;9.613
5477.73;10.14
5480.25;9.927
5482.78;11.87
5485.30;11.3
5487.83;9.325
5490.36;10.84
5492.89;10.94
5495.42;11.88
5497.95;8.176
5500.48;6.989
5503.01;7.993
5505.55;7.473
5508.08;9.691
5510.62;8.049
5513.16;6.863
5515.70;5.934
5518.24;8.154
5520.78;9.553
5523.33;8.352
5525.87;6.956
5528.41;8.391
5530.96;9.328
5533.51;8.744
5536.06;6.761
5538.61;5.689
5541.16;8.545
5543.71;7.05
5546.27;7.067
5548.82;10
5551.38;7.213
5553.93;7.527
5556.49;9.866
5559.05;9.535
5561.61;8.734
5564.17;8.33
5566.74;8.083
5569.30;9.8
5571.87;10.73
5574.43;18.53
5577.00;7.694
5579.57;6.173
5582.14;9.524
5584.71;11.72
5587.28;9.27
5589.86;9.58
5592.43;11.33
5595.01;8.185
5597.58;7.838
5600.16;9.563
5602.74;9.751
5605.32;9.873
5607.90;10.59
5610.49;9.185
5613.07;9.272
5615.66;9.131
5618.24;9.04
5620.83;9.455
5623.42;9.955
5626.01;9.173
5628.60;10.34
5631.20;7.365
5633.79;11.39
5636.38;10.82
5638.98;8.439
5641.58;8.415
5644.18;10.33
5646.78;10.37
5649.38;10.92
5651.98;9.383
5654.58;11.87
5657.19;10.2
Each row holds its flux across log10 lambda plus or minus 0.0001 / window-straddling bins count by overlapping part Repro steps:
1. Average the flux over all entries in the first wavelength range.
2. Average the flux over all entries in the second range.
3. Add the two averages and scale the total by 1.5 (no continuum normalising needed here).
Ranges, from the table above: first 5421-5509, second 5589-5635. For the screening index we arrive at 29.4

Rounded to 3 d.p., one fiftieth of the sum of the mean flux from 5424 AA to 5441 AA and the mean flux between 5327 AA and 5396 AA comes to 0.460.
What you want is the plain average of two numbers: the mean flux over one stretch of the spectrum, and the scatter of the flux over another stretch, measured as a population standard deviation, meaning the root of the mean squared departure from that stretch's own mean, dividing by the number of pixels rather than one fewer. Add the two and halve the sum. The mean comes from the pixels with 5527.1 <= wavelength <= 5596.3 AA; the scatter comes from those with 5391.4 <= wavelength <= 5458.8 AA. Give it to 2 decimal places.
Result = 5.65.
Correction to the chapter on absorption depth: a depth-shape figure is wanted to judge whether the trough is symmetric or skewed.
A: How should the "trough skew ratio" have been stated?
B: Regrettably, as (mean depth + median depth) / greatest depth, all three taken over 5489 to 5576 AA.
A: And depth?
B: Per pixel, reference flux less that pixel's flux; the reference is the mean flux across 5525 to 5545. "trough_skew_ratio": -0.9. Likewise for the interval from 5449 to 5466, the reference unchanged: 0.1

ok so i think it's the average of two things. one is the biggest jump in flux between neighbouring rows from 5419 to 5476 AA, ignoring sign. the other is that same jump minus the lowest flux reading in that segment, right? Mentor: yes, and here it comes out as 1.2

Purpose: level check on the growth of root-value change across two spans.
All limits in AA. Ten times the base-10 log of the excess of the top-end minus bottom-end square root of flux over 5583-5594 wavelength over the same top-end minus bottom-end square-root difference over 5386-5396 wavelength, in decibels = -3.4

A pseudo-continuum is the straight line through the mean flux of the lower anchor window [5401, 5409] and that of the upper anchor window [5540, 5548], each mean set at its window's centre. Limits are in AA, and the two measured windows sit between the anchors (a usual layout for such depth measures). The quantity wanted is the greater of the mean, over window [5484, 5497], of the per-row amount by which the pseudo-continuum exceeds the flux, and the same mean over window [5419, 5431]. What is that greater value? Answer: -0.9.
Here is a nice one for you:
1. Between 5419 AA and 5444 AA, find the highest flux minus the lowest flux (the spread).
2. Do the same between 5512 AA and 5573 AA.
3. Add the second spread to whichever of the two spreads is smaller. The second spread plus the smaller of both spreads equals 9.0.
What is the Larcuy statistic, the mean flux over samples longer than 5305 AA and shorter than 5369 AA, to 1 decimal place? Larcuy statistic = 9.7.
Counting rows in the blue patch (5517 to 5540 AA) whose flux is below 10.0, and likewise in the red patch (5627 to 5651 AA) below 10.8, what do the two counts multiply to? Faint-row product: 54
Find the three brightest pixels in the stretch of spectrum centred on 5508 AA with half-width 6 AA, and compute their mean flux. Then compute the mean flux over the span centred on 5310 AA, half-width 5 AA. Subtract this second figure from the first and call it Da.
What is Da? -1.7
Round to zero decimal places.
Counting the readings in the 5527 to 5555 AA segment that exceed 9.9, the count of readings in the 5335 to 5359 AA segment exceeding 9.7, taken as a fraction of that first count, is 7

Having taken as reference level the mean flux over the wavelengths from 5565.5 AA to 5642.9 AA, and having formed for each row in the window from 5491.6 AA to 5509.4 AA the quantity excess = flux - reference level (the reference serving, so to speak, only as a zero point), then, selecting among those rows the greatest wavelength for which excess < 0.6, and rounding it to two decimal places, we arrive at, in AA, 5508.08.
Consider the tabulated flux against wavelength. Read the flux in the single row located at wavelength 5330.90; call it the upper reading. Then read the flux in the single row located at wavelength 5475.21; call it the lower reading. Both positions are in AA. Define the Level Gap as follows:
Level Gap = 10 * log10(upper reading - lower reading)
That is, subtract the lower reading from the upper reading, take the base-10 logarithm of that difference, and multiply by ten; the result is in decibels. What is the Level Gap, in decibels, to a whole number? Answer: -4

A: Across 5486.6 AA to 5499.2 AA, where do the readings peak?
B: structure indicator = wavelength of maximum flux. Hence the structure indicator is 5495.42 AA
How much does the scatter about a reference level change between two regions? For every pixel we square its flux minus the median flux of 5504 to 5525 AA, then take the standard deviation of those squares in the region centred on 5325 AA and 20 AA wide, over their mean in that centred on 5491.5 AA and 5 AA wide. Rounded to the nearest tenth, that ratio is 0.2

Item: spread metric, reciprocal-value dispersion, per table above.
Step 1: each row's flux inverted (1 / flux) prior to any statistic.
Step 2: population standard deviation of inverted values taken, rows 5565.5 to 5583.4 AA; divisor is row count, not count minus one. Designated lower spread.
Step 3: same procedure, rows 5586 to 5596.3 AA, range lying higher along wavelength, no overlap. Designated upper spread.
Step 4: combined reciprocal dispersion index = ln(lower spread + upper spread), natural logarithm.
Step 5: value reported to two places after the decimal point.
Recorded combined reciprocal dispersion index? -3.14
